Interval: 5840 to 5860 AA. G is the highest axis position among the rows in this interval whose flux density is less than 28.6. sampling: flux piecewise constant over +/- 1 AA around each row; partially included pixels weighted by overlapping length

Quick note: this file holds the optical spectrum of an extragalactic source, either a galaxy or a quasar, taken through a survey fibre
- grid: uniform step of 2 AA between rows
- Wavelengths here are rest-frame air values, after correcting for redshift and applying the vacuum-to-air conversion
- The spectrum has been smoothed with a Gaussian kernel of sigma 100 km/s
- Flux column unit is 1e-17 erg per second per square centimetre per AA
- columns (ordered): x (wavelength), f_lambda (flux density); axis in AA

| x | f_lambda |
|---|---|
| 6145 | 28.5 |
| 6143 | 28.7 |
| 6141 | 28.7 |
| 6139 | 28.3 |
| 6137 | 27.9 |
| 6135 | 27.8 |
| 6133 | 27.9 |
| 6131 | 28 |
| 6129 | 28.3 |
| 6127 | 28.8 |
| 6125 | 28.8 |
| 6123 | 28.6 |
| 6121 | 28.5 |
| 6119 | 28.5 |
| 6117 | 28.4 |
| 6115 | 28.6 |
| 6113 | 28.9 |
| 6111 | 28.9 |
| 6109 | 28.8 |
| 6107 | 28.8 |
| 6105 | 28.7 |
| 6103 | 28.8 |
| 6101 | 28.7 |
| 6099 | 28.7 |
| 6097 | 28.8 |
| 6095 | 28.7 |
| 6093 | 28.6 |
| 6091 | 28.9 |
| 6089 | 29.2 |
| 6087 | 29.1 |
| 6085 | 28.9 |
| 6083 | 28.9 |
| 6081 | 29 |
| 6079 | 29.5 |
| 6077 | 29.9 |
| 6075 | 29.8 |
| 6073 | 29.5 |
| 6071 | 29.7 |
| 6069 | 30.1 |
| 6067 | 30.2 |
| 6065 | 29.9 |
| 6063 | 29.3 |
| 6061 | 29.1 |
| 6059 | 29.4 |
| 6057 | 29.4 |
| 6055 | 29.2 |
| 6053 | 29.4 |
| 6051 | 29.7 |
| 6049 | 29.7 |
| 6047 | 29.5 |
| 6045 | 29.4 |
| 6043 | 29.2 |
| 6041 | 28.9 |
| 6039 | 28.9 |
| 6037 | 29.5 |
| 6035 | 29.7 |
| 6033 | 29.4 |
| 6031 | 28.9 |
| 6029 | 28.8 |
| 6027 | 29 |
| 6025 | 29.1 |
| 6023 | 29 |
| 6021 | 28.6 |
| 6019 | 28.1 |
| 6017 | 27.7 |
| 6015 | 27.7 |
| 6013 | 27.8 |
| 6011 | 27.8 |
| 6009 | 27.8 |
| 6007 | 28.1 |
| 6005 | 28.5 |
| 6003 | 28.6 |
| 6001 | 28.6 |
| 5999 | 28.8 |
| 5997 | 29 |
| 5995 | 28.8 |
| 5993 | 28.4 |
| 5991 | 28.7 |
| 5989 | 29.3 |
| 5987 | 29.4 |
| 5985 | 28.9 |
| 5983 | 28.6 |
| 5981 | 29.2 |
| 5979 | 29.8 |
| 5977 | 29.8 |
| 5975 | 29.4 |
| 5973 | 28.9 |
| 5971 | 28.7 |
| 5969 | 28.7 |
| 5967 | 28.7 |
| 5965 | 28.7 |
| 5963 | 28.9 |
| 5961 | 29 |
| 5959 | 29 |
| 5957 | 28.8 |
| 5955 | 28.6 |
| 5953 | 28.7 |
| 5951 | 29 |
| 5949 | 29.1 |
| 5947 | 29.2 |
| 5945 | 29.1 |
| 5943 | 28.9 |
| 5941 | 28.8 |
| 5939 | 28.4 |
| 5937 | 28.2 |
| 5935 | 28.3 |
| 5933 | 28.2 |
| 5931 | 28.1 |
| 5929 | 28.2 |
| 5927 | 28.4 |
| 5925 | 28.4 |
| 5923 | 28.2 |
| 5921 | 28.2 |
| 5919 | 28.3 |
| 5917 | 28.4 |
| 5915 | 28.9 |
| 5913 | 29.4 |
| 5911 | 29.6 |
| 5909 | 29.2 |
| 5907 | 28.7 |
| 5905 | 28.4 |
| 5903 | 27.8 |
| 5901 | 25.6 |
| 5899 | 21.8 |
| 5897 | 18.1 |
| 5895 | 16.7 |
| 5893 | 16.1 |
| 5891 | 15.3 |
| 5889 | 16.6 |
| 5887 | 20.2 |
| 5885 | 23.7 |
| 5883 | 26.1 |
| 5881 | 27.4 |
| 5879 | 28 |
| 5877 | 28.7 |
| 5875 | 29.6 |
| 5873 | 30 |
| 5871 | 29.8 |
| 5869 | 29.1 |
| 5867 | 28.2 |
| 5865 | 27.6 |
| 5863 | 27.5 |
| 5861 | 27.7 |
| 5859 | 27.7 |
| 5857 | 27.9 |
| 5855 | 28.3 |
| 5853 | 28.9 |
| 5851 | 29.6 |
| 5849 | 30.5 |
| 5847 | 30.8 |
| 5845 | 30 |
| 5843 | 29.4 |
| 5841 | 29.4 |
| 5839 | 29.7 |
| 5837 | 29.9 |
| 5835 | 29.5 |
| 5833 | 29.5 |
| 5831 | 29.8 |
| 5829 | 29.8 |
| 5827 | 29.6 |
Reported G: 5859 AA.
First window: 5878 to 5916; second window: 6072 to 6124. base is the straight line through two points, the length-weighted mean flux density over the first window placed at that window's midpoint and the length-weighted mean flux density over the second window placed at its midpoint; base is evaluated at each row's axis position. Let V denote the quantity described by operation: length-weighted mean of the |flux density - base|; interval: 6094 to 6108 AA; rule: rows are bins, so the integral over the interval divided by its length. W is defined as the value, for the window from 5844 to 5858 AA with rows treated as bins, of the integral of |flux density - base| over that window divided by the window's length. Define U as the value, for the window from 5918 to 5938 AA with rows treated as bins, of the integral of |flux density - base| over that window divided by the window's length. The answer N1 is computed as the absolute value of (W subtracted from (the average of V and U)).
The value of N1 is 4.6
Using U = 3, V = 0.2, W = 6.4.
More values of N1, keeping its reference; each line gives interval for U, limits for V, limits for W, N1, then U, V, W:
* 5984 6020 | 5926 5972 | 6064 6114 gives 1.9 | 2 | 3.3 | 0.7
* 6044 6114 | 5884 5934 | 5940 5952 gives 1.1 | 1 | 4.3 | 3.8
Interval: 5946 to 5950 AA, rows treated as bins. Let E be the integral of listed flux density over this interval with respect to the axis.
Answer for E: 117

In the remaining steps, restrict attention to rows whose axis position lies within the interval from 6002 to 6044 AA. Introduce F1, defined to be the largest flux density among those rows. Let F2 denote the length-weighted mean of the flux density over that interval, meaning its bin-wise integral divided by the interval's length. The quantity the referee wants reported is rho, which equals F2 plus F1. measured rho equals 58.3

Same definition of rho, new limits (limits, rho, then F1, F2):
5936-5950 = 58.0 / 29.2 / 28.8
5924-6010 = 58.6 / 29.8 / 28.8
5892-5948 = 56.6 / 29.6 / 27.0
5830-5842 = 59.5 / 29.9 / 29.6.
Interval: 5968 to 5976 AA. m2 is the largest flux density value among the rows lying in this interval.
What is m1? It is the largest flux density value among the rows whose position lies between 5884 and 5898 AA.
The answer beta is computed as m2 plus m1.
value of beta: 53.1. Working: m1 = 23.7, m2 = 29.4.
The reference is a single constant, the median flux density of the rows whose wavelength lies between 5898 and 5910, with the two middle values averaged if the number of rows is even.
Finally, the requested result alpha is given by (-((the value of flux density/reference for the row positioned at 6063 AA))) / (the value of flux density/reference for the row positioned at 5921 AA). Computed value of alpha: -1.04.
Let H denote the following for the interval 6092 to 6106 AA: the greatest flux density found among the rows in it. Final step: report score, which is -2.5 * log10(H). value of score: -3.65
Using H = 28.8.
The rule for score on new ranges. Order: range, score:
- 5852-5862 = -3.65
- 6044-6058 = -3.68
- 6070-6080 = -3.69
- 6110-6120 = -3.65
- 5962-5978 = -3.69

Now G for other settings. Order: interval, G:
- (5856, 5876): 5867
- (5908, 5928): 5927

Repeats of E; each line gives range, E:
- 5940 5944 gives 115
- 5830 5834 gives 119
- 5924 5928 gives 114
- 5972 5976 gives 117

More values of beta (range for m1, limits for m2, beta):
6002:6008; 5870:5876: 58.6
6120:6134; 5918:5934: 57.2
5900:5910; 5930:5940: 57.6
